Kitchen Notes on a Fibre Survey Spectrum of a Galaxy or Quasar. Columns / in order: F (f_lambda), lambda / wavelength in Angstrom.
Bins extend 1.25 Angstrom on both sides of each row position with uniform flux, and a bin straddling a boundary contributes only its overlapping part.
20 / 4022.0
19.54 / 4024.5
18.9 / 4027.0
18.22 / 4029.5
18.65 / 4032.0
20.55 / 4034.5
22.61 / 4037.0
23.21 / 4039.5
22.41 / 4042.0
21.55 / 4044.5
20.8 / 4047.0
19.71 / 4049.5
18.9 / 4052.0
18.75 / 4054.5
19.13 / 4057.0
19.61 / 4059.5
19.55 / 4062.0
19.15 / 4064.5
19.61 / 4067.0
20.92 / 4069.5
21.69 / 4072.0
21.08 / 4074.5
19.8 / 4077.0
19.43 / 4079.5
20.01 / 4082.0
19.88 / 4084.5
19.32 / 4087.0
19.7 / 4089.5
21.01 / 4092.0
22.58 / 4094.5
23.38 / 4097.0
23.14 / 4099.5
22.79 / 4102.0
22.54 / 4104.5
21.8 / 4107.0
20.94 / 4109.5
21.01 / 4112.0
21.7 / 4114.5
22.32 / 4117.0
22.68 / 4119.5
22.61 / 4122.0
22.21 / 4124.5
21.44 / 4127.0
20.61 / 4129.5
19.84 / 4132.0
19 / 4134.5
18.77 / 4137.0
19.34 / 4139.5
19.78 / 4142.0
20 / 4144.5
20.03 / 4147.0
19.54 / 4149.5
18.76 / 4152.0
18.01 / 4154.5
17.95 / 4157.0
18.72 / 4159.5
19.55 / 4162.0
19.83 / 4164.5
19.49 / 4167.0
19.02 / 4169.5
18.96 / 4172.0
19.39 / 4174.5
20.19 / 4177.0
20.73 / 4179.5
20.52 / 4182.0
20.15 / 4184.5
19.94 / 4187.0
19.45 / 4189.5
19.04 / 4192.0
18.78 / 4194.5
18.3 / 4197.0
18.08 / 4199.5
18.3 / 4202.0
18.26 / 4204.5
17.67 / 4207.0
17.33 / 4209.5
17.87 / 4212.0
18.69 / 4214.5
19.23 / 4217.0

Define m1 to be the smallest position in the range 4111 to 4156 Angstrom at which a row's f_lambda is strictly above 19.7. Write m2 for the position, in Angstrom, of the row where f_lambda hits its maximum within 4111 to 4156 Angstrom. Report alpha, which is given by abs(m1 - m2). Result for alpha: 7.5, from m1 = 4112.0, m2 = 4119.5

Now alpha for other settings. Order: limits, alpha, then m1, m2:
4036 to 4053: 2.5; 4037.0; 4039.5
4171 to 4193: 2.5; 4177.0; 4179.5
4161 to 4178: 12.5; 4164.5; 4177.0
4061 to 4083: 2.5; 4069.5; 4072.0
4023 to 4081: 5.0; 4034.5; 4039.5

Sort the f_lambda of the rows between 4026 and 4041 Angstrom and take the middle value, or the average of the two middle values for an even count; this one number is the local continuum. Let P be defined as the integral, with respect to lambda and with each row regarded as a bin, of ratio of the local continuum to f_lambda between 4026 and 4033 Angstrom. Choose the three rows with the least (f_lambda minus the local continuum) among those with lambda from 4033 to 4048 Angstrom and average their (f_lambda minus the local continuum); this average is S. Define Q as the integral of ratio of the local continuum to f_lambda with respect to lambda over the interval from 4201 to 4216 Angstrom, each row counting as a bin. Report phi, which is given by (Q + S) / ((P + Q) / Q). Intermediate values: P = 7.4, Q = 16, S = 1.2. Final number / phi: 12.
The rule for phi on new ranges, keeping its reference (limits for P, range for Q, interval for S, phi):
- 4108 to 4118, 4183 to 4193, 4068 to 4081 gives 5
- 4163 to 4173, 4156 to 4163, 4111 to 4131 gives 4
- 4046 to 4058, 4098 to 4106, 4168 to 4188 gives 2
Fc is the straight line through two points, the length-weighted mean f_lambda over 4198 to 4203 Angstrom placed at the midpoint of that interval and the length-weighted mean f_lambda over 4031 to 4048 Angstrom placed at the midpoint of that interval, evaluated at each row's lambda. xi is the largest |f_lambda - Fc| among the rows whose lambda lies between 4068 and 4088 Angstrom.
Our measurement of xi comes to 1.2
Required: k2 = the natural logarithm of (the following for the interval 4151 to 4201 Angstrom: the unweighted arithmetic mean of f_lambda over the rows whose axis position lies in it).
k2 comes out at 2.96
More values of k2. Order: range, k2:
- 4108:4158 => 3.01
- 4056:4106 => 3.03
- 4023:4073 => 3.00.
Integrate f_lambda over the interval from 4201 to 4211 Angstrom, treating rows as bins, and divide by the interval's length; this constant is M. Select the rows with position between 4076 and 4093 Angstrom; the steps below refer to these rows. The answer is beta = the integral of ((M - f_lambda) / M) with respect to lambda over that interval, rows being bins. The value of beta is -1.9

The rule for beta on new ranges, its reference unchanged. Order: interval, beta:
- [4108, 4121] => -2.8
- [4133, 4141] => -0.5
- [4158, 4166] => -0.6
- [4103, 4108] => -1.2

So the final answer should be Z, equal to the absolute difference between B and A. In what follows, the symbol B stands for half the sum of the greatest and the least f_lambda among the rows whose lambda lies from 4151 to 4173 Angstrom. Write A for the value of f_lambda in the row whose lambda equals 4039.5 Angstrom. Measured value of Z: 4.3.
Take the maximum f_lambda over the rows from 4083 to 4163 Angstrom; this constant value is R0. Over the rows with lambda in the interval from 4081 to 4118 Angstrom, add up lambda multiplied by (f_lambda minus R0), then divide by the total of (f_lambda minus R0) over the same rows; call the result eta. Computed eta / 4095.8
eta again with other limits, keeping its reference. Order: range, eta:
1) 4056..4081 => 4067.5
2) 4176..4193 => 4185.2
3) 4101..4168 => 4142.4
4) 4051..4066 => 4058.0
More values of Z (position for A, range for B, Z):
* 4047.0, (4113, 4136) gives 0.0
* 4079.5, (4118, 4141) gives 1.3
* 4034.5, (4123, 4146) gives 0.1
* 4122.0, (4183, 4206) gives 3.5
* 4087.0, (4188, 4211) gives 0.9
